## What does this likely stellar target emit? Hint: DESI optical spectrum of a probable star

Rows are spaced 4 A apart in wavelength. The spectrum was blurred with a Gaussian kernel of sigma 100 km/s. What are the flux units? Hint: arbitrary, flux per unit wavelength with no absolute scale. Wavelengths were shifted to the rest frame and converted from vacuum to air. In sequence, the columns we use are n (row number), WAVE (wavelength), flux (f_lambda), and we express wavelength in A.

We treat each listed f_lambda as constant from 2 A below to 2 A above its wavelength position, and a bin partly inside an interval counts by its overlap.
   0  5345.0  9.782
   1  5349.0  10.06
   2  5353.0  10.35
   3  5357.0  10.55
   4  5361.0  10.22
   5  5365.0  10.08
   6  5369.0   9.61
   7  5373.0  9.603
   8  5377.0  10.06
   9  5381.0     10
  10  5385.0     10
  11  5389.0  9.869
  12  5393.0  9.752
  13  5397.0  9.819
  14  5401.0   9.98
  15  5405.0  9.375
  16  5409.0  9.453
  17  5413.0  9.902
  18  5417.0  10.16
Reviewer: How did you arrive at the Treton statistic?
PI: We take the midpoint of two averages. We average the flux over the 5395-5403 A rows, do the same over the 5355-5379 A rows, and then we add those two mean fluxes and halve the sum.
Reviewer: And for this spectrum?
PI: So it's 10.0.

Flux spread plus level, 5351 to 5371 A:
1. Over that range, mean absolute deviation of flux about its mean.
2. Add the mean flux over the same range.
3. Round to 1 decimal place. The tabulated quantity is 10.4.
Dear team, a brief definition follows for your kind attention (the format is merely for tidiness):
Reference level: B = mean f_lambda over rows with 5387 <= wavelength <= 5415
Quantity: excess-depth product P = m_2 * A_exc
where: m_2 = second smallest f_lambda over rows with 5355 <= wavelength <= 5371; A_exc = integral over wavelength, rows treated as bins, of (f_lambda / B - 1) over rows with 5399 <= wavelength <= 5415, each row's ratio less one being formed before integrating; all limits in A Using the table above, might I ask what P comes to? -1.0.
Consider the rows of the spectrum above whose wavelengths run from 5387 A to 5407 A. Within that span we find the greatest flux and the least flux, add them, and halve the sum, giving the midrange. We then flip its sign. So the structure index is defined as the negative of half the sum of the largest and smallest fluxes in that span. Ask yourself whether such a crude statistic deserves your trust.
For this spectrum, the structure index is -9.68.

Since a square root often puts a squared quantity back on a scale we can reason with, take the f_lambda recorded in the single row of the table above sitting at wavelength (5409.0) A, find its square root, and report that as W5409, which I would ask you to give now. 3.07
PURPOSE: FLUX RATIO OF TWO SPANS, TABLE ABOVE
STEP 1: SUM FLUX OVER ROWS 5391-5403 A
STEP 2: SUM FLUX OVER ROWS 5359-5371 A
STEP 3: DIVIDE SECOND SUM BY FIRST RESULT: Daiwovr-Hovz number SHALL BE 1.01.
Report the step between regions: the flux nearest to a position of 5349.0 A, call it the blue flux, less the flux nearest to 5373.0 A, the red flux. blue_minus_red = 0.5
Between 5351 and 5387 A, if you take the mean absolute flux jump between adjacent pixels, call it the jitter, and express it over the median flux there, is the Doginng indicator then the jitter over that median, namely 0.0207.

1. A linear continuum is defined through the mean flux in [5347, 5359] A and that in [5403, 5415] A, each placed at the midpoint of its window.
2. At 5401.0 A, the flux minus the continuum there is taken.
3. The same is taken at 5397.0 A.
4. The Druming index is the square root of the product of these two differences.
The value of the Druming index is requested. 0.16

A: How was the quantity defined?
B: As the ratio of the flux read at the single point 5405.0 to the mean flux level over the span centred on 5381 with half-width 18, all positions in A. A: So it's 0.95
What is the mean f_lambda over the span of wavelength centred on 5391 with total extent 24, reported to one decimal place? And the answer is 9.9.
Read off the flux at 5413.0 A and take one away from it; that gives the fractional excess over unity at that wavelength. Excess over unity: 8.9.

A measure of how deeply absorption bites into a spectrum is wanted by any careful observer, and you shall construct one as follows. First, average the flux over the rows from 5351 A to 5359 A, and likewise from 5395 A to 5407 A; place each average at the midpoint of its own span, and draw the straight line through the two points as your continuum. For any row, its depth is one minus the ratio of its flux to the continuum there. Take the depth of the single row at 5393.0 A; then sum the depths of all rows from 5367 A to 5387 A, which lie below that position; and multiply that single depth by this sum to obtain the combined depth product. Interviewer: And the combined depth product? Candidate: 0.0012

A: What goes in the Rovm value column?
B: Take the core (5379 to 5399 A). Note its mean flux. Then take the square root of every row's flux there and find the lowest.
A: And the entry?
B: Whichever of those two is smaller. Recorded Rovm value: 3.12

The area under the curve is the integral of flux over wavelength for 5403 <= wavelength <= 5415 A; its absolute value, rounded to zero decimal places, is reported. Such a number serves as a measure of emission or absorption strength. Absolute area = 115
